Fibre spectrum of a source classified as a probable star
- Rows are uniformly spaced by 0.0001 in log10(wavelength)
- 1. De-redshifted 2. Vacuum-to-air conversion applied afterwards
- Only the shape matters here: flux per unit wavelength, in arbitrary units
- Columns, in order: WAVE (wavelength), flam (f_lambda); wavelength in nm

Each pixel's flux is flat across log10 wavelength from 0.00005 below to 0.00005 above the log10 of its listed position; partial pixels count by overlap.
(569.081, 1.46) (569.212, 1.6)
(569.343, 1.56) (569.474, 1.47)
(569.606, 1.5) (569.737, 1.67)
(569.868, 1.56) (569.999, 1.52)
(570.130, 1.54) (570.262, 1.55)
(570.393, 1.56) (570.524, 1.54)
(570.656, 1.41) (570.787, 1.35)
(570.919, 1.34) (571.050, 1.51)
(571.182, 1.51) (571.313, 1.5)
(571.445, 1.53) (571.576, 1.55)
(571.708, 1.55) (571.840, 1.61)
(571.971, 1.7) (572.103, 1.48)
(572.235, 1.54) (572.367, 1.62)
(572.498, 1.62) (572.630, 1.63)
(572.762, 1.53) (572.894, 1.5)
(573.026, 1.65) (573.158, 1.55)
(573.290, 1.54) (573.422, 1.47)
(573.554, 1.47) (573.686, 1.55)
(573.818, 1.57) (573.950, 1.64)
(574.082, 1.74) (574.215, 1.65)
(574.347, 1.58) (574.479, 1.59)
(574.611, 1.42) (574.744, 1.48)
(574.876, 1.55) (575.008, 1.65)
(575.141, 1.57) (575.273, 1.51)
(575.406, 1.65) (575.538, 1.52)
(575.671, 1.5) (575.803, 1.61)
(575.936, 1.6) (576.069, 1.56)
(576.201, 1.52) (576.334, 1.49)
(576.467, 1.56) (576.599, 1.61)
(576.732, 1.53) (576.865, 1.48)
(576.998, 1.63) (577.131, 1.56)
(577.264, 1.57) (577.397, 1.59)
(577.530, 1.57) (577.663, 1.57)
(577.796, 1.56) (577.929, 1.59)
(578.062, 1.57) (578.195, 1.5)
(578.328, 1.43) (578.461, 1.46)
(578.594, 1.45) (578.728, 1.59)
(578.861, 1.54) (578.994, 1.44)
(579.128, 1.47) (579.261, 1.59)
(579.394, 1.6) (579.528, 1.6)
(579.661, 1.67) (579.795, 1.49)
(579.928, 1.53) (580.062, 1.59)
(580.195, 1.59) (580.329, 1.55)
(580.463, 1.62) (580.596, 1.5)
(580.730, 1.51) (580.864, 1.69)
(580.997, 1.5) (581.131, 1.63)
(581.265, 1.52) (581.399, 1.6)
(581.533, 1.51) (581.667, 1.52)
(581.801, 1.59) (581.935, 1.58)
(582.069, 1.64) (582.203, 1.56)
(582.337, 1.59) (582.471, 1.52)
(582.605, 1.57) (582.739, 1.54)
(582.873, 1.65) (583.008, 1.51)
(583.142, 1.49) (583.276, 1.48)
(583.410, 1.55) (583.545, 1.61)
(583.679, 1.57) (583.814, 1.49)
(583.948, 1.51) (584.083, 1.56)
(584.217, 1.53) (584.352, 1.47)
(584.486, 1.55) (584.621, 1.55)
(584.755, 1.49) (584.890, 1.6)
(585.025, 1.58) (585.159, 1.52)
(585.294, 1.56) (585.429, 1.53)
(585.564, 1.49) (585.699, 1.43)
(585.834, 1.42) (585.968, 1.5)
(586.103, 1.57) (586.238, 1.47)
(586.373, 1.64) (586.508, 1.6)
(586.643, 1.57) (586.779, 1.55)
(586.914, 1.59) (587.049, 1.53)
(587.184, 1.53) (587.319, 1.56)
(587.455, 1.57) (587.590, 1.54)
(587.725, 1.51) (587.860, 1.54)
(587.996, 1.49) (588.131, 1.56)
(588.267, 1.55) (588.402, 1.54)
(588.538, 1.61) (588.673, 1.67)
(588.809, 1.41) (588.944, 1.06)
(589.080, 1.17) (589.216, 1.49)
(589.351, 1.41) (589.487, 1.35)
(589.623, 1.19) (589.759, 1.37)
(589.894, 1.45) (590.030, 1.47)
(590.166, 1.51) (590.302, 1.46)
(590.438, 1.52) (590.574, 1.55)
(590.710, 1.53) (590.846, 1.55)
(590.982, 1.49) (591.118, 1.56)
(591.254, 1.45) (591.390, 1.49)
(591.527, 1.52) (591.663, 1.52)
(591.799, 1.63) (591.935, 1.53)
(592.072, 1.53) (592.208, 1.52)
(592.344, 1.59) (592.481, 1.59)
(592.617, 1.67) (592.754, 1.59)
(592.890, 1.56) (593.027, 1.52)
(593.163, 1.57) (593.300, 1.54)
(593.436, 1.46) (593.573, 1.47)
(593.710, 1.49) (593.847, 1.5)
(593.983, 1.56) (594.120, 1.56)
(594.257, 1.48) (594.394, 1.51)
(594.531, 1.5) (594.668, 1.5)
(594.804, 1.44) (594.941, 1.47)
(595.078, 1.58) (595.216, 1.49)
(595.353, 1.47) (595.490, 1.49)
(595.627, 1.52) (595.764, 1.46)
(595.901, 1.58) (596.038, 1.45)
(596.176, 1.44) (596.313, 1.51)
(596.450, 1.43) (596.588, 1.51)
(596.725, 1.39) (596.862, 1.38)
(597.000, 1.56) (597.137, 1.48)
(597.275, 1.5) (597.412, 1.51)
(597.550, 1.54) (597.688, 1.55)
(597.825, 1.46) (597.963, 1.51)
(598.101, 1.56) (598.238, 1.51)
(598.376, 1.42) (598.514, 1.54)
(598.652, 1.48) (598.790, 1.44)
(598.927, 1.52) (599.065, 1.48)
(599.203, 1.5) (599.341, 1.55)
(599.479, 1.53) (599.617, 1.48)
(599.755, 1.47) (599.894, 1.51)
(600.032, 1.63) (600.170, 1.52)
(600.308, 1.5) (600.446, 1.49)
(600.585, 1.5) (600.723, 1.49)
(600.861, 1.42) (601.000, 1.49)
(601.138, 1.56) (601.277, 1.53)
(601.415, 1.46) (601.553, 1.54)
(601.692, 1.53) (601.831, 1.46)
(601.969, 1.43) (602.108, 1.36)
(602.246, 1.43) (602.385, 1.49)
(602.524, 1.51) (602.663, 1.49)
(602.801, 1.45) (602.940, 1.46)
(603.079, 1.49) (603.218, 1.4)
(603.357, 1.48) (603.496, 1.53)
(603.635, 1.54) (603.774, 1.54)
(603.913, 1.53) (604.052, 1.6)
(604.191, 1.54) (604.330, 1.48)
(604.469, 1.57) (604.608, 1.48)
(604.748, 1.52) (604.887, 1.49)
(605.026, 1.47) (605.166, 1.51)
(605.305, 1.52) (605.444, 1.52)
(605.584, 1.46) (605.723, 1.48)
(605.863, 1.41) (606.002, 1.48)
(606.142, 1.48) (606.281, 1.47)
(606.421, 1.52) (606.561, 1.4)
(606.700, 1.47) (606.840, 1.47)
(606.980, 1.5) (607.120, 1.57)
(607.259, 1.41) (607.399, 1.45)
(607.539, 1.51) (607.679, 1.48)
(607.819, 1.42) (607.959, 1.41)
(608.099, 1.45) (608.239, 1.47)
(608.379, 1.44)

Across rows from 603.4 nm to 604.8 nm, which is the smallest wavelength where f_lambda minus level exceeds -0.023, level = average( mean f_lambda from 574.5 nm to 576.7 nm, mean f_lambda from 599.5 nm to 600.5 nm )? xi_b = 603.496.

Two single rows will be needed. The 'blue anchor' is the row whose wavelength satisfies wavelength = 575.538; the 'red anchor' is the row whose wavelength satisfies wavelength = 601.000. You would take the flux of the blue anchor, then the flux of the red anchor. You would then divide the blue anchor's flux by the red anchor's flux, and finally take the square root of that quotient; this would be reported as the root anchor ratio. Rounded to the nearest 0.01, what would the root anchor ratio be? 1.01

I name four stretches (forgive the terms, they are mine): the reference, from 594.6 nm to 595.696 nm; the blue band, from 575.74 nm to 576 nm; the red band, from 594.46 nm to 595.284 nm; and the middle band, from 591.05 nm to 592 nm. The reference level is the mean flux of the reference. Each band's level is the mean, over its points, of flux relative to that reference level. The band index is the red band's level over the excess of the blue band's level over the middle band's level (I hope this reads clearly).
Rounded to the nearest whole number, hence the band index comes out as 20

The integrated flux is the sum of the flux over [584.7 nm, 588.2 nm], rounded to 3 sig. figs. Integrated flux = 39.9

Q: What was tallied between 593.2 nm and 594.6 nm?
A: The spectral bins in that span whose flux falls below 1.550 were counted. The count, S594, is 8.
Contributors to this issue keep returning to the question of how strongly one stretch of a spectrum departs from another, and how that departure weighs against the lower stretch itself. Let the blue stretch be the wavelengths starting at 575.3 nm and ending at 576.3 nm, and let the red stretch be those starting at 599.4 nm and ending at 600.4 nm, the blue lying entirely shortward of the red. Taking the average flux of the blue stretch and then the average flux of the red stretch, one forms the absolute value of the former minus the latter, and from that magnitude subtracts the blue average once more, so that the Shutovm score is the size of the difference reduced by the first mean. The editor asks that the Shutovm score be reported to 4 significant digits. -1.520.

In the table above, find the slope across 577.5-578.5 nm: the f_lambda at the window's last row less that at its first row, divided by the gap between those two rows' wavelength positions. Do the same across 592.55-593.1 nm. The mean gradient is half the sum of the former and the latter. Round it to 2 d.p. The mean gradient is -0.24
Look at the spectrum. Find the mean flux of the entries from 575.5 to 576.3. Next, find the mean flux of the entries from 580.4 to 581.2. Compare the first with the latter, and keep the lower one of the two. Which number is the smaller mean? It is 1.55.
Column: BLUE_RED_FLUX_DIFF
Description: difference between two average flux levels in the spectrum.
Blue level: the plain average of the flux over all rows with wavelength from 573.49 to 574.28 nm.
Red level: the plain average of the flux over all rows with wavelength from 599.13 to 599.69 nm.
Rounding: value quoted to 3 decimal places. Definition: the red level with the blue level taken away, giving -0.088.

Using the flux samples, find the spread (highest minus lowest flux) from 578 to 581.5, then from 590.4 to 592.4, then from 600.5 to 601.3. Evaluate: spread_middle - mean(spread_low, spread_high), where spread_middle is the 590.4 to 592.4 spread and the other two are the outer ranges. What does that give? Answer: -0.02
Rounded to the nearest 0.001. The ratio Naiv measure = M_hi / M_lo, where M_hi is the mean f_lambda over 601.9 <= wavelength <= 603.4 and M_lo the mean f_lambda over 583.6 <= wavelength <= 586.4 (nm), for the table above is 0.953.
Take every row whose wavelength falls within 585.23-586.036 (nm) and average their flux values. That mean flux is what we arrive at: 1.49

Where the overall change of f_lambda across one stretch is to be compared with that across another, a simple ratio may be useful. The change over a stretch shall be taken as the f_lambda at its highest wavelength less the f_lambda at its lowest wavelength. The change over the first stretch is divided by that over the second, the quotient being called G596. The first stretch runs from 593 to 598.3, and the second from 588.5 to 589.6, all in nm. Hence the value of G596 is 0.0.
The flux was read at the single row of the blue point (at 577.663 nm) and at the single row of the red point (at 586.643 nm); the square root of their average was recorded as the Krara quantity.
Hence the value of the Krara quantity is 1.253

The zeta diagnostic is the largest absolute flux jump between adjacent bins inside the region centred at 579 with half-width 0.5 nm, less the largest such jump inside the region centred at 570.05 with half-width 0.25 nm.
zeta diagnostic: 0.10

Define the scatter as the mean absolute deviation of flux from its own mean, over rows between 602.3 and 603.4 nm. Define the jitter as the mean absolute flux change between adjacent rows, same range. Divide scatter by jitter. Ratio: 0.63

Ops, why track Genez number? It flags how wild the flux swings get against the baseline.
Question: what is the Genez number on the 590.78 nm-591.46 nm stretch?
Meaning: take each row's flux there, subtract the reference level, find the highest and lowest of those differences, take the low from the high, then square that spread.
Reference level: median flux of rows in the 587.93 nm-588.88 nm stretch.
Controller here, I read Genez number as 0.012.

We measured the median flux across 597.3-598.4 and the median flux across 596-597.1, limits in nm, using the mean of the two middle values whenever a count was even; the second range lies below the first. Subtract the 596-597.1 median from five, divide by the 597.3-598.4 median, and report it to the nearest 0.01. 2.35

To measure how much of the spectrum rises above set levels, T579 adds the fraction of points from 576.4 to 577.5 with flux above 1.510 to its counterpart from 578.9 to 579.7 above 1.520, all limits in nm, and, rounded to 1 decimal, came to 1.5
